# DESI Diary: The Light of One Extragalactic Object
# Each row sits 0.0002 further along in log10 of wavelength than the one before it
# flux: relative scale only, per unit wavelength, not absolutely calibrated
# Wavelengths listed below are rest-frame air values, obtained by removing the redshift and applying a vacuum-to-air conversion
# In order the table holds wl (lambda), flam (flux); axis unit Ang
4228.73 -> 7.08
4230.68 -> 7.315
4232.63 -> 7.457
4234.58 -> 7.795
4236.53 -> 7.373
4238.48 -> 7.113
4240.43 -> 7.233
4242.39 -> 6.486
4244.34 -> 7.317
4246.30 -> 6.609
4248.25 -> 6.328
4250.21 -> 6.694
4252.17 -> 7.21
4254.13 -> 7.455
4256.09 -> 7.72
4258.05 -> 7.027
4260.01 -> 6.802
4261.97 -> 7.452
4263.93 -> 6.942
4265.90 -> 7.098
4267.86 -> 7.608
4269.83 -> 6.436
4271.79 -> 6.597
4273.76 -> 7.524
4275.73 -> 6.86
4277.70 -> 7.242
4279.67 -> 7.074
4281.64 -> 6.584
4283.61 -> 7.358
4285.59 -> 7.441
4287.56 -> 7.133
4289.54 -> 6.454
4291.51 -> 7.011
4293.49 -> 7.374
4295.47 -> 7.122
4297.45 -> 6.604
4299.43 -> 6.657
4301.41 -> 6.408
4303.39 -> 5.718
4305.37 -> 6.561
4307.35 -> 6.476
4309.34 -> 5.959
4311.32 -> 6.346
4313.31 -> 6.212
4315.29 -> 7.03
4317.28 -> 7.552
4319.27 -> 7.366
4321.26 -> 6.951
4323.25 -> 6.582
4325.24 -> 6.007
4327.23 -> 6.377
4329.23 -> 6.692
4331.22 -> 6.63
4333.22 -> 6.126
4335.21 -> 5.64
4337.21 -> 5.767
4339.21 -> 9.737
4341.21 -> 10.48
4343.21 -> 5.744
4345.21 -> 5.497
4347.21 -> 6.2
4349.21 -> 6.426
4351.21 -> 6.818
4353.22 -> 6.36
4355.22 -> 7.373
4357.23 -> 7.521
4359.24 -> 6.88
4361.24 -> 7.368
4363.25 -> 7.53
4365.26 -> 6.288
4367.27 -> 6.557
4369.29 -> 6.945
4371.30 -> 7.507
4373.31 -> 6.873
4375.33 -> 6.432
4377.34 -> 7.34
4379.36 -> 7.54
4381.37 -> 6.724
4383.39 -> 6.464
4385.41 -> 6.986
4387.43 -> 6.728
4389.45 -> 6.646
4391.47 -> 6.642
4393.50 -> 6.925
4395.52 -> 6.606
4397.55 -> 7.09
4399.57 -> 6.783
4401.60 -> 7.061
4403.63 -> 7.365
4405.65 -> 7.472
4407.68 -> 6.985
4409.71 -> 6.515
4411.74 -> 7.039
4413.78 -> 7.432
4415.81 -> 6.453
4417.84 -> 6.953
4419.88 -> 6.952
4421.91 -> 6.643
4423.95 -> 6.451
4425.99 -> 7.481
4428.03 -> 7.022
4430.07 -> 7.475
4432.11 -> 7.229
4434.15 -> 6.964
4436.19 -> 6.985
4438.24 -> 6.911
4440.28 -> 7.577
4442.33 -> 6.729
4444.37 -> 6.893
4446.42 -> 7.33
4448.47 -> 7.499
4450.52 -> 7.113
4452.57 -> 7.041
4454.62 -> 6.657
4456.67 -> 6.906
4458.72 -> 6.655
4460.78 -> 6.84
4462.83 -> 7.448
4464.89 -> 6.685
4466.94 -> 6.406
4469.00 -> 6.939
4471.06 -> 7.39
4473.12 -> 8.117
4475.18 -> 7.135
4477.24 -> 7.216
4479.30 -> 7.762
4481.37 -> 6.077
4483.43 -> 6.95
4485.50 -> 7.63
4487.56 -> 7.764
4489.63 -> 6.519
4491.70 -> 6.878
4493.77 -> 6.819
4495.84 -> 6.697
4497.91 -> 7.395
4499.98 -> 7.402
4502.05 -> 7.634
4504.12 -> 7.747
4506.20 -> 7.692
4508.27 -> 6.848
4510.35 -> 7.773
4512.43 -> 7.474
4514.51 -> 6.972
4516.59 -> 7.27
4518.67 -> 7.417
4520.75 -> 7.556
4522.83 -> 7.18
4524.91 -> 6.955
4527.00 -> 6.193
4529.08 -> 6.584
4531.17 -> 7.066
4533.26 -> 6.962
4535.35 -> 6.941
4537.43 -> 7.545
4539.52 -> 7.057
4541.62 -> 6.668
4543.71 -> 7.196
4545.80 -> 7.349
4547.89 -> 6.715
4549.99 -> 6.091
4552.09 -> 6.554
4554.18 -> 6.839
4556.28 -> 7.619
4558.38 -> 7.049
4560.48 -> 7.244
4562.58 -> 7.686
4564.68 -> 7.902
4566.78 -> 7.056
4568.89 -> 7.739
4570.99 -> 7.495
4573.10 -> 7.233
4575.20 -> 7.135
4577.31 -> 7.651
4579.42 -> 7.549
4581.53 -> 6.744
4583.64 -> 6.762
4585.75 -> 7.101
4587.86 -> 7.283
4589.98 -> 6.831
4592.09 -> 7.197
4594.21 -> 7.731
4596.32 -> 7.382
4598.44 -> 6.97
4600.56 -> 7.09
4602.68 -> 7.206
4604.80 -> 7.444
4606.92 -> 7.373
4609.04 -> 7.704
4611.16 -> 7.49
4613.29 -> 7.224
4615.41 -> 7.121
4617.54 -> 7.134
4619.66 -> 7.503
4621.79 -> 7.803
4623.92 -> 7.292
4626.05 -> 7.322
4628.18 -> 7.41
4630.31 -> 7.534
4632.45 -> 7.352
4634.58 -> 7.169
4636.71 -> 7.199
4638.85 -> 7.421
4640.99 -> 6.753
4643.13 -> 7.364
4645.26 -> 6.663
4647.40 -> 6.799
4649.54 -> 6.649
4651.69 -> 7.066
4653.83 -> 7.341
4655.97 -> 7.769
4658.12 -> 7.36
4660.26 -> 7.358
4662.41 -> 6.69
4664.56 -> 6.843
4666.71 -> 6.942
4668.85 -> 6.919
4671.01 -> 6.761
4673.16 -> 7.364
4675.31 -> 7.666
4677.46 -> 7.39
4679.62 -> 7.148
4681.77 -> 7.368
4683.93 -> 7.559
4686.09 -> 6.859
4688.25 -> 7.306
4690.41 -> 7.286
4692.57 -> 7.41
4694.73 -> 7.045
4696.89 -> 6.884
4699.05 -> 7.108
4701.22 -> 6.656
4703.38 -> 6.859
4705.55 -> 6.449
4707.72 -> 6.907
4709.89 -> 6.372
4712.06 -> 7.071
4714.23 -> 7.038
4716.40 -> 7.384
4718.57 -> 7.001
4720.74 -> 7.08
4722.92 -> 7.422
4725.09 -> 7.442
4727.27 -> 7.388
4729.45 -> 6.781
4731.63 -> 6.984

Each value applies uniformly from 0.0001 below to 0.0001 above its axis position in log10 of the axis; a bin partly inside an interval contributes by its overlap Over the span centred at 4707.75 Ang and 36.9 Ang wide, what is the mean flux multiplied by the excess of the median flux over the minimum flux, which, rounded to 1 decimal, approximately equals 4.7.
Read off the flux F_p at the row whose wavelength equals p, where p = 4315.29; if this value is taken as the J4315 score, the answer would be 7.03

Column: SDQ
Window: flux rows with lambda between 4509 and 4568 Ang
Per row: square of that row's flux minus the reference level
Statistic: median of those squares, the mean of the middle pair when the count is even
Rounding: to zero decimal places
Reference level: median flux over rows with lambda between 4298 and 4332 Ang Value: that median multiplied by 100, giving 25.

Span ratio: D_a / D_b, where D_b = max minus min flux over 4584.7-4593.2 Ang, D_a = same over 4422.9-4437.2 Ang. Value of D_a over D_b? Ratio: 2.3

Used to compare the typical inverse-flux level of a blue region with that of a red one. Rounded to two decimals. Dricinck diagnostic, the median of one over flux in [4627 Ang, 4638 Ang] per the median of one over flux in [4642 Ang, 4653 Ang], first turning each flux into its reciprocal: 0.92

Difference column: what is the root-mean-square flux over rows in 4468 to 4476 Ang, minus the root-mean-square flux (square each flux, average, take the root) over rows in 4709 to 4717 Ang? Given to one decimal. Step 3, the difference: 0.4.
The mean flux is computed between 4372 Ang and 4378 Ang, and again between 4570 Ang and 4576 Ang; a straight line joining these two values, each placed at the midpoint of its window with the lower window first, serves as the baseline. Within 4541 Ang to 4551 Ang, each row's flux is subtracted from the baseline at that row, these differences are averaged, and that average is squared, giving 0.183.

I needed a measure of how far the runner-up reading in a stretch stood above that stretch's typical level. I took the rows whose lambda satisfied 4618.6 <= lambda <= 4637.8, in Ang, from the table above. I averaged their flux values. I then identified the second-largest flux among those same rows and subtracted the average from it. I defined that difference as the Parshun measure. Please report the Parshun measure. 0.14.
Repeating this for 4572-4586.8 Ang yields 0.38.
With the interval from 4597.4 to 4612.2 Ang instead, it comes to 0.16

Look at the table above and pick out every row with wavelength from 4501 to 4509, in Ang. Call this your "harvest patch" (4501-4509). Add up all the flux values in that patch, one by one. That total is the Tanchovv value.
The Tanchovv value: 29.9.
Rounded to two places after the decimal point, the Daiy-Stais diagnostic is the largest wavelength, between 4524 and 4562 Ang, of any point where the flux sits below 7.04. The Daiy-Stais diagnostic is 4554.18 Ang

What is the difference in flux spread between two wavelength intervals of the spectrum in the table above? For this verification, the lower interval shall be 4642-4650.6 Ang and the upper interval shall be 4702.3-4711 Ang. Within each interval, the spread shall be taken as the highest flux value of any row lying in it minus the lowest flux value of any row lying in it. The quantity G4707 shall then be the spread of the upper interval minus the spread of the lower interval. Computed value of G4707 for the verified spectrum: -0.2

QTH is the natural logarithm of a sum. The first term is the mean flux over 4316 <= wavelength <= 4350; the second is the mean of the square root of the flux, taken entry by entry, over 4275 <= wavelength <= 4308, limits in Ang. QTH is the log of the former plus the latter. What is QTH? 2.24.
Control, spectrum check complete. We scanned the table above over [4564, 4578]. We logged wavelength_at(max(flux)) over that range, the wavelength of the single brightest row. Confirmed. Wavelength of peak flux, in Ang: 4564.68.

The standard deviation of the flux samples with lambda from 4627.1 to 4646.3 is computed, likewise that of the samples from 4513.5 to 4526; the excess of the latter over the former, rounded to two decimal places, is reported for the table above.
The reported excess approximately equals -0.07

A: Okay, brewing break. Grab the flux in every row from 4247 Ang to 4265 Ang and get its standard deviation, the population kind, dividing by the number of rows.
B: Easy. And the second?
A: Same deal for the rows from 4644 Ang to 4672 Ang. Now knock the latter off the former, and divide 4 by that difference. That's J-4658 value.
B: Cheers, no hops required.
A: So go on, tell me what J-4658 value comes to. 51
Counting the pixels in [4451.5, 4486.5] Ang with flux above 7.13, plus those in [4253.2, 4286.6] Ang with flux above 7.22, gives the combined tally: 15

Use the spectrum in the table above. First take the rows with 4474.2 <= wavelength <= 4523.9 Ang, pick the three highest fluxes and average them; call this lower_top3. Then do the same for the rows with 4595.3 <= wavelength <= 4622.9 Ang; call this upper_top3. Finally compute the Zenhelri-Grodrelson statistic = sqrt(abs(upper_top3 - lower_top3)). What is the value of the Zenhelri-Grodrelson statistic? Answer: 0.31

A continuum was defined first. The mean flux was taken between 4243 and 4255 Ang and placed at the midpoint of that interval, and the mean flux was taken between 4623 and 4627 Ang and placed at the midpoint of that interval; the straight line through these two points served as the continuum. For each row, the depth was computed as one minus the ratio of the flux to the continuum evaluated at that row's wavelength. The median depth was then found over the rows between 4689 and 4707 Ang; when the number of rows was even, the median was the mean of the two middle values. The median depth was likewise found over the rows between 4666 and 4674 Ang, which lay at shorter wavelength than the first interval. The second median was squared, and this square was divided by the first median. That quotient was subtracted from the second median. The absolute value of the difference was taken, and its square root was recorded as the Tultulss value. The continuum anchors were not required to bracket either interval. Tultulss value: 0.03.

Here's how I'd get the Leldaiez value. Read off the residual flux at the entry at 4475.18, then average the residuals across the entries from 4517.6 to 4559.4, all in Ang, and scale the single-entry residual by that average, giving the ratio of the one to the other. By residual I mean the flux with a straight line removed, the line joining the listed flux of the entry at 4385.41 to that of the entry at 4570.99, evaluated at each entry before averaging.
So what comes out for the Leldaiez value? 0.2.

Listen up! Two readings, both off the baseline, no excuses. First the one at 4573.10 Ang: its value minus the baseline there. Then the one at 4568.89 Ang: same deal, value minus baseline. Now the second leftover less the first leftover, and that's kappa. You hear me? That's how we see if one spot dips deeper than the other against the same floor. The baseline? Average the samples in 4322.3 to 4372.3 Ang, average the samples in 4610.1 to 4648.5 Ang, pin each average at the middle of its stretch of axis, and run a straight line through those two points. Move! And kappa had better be 0.51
